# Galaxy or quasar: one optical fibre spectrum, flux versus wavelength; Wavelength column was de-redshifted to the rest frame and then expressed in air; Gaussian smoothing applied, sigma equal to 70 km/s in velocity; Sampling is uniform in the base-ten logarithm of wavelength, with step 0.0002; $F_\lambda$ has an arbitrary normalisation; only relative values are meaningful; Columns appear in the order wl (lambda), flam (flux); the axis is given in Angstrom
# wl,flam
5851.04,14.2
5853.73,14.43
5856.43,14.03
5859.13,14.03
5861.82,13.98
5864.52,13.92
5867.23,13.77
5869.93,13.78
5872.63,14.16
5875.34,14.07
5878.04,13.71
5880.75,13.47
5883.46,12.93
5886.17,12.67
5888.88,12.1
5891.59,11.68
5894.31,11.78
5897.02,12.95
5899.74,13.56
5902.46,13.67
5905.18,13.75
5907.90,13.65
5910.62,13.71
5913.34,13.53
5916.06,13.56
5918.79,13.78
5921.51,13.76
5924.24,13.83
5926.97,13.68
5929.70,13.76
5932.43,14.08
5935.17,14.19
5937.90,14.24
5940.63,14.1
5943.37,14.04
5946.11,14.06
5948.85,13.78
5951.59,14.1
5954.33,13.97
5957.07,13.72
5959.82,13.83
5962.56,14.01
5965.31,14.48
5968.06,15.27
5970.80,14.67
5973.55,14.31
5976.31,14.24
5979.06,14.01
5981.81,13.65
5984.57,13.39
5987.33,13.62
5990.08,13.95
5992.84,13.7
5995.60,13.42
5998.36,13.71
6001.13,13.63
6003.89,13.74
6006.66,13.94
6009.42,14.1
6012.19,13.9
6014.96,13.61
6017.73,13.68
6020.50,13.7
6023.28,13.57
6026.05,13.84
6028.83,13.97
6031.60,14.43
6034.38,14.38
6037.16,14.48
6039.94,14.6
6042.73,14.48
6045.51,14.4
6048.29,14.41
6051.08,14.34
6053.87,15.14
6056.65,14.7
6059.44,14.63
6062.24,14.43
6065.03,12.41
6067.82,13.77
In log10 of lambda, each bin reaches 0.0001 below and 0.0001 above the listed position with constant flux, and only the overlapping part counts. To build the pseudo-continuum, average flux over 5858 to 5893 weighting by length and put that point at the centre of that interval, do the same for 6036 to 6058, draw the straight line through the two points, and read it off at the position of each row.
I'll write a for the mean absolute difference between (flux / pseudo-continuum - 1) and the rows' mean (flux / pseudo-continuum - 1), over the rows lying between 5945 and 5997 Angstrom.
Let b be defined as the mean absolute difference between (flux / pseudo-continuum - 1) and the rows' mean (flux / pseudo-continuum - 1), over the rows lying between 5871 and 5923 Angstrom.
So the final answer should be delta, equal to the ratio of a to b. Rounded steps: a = 0.026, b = 0.042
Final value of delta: 0.6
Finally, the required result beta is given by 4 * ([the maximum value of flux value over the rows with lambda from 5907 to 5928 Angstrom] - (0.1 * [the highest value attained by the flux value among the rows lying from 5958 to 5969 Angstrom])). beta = 49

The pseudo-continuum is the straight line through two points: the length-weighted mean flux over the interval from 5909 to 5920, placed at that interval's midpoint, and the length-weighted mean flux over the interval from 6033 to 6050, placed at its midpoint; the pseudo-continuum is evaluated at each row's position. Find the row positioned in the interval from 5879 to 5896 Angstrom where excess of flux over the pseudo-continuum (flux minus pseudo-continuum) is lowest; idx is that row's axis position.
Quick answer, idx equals 5891.59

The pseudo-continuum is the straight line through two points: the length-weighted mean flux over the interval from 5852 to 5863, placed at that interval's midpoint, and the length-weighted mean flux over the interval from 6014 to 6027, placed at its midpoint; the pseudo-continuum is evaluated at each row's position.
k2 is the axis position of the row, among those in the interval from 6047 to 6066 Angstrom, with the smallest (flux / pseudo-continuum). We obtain 6065.03 Angstrom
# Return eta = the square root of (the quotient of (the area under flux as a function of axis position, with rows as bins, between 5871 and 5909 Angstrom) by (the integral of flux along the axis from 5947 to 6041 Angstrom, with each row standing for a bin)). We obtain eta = 0.62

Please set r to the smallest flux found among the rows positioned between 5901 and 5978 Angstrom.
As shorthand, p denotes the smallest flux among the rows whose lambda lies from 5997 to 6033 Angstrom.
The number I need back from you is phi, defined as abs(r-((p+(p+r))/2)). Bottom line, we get 6.8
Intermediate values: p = 13.57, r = 13.53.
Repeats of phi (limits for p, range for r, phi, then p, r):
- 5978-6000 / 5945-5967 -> 6.5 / 13.39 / 13.72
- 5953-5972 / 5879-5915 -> 7.9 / 13.72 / 11.68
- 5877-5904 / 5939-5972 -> 4.8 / 11.68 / 13.72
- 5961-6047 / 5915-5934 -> 6.6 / 13.39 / 13.56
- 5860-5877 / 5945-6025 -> 7.1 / 13.77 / 13.39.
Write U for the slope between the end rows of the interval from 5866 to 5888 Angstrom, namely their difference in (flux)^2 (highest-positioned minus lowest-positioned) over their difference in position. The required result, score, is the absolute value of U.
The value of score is 1.54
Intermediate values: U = -1.5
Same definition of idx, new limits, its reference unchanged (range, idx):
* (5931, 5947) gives 5943.37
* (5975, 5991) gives 5984.57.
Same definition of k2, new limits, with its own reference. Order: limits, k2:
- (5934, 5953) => 5948.85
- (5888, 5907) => 5891.59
